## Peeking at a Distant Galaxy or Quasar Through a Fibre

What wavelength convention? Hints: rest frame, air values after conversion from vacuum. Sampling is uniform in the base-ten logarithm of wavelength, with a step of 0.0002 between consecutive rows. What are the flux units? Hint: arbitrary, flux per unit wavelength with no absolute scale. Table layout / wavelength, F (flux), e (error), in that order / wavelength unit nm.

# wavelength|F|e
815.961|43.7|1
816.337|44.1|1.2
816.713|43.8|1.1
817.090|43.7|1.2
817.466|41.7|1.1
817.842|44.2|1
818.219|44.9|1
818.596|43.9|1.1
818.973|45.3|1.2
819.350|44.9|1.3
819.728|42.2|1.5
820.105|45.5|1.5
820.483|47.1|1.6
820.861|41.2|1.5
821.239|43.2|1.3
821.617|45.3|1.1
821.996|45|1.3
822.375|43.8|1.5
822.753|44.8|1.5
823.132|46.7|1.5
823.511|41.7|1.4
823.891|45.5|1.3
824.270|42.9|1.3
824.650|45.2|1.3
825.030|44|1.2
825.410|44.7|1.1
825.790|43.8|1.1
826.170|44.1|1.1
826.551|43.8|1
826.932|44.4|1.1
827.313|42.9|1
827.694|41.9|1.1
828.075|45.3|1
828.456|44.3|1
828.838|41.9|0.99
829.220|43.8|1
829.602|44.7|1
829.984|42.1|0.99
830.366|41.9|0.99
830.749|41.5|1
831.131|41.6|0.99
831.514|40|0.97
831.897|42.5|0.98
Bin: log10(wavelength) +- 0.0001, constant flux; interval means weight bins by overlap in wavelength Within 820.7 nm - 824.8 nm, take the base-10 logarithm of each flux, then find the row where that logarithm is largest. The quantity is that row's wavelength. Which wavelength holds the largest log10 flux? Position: 823.132 nm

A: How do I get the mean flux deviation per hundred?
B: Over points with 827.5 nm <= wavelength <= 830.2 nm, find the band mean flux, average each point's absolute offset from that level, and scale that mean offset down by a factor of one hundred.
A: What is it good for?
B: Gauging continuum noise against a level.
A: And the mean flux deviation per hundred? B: 0.0125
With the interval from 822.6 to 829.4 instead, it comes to 0.0102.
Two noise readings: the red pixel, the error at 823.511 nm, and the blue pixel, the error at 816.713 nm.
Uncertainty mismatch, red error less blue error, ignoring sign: 0.30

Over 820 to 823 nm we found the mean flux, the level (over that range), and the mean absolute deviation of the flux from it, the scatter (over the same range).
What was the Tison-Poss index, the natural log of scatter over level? -3.5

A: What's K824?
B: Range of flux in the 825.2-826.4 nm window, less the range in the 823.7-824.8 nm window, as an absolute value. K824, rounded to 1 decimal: 1.7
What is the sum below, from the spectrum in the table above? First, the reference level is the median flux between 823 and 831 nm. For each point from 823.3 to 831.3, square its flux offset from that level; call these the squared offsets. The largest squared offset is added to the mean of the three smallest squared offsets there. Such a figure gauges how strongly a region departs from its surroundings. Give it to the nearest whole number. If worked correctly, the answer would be 5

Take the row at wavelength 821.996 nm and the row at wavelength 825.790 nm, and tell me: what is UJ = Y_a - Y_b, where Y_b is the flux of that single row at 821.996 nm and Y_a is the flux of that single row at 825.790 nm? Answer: -1.2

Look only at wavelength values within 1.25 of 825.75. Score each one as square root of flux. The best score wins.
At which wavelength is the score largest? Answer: 824.650 nm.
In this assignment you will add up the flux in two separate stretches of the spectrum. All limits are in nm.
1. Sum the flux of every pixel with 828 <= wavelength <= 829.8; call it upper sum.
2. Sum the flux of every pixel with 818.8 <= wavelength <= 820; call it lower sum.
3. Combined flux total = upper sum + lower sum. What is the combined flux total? 352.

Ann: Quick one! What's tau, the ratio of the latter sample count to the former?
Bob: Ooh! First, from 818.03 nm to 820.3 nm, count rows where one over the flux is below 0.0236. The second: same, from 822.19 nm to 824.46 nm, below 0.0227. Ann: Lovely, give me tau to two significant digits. 0.60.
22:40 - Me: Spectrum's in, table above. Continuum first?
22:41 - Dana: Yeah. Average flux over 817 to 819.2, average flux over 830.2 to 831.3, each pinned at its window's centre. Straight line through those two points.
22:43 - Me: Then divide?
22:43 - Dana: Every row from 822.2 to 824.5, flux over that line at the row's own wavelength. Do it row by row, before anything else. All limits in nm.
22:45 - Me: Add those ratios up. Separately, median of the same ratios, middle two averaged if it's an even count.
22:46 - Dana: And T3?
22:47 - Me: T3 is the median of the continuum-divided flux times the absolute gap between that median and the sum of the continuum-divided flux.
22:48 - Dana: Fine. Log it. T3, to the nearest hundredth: 5.28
